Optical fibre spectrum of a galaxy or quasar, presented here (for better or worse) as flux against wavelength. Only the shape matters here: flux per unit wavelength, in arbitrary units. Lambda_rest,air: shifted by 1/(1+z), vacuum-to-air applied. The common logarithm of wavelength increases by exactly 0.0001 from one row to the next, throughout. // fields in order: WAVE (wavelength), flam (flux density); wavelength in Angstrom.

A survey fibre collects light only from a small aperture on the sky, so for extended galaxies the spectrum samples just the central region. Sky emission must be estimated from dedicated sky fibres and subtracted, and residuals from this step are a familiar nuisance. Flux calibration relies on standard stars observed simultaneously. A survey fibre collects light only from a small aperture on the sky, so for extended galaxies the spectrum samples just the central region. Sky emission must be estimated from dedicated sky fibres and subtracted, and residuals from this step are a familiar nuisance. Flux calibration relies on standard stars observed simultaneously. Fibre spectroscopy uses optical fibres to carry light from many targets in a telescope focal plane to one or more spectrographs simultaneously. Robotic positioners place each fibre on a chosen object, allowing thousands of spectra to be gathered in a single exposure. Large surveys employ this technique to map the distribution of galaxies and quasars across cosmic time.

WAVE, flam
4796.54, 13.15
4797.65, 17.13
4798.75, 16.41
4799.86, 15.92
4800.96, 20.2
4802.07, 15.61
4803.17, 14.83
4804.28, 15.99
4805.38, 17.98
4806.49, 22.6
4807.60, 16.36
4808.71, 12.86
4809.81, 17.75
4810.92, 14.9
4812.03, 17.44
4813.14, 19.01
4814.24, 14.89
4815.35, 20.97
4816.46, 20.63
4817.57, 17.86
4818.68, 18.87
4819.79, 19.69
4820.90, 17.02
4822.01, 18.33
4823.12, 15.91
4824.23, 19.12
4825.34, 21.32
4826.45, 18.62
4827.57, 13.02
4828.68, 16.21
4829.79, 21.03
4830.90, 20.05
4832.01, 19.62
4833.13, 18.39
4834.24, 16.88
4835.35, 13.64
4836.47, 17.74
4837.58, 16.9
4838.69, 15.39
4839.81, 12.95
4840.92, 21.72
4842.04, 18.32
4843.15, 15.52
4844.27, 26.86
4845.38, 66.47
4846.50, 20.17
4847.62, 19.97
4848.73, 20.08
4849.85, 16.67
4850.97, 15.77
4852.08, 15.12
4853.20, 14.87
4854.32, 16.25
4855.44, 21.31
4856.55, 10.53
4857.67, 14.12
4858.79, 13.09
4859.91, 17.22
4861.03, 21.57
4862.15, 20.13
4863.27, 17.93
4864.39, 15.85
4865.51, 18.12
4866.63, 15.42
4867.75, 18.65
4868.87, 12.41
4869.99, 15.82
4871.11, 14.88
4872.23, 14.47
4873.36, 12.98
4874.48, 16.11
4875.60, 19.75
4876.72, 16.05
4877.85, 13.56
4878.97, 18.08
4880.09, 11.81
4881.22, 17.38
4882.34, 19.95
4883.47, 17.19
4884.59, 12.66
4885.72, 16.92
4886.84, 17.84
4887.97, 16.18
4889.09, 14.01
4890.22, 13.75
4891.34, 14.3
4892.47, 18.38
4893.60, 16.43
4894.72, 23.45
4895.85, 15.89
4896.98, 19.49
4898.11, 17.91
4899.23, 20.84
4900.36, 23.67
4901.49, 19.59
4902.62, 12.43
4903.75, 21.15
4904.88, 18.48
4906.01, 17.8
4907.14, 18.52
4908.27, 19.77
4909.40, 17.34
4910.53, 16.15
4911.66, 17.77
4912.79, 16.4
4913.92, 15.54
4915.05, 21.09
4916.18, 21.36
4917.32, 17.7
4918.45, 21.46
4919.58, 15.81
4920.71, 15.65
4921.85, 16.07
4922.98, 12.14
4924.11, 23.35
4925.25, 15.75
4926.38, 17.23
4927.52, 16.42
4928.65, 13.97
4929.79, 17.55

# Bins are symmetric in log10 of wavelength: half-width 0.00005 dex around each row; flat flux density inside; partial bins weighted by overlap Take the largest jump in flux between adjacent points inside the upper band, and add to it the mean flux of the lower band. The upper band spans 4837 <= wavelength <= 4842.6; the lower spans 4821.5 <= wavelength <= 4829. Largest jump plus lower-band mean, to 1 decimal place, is 26.3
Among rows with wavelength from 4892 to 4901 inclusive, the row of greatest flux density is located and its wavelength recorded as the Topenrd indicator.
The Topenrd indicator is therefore 4900.36 Angstrom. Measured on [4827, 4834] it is 4829.79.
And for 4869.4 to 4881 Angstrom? 4875.60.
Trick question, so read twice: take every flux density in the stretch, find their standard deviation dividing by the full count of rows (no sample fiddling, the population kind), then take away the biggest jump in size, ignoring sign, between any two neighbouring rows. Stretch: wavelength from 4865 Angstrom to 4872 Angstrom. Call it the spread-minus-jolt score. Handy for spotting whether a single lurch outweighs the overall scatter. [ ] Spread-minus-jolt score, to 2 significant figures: -4.2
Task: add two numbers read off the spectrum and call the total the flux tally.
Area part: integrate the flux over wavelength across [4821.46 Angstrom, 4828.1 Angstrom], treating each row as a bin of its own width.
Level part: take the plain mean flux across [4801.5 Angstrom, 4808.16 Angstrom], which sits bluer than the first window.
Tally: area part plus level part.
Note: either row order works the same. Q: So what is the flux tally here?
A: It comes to 135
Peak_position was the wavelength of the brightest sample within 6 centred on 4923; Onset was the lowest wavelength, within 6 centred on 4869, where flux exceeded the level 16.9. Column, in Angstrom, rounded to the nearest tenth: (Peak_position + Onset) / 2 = 4895.9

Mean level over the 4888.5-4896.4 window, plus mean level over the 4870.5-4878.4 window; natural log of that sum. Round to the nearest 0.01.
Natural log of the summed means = 3.47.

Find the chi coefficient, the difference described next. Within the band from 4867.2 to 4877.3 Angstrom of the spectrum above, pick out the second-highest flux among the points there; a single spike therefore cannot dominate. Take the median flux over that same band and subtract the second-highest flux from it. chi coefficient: -2.8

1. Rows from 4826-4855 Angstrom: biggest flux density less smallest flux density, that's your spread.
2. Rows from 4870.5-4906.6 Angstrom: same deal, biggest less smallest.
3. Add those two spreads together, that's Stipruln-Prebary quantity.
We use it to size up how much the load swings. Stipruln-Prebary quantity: 65.4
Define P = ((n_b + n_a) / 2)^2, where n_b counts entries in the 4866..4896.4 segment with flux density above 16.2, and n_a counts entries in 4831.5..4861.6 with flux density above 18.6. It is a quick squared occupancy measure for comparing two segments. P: 100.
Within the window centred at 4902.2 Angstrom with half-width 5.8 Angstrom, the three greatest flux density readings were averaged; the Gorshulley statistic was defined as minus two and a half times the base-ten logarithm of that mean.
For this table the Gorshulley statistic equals -3.35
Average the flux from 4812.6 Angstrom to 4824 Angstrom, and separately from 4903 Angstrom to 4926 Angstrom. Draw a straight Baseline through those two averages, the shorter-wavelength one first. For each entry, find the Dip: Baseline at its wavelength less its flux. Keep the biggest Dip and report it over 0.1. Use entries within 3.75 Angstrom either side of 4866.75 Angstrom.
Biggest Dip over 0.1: 57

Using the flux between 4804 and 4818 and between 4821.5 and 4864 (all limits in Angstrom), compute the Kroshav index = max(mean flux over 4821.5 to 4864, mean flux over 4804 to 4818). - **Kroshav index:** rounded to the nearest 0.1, 18.9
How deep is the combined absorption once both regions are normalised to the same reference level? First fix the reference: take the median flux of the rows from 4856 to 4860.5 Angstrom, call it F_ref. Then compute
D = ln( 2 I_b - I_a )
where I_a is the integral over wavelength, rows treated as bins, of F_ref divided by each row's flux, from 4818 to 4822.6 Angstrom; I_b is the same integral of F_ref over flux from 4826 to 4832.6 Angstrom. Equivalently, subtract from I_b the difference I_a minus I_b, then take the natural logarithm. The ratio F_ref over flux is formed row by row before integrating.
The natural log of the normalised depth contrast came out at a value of 1.9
